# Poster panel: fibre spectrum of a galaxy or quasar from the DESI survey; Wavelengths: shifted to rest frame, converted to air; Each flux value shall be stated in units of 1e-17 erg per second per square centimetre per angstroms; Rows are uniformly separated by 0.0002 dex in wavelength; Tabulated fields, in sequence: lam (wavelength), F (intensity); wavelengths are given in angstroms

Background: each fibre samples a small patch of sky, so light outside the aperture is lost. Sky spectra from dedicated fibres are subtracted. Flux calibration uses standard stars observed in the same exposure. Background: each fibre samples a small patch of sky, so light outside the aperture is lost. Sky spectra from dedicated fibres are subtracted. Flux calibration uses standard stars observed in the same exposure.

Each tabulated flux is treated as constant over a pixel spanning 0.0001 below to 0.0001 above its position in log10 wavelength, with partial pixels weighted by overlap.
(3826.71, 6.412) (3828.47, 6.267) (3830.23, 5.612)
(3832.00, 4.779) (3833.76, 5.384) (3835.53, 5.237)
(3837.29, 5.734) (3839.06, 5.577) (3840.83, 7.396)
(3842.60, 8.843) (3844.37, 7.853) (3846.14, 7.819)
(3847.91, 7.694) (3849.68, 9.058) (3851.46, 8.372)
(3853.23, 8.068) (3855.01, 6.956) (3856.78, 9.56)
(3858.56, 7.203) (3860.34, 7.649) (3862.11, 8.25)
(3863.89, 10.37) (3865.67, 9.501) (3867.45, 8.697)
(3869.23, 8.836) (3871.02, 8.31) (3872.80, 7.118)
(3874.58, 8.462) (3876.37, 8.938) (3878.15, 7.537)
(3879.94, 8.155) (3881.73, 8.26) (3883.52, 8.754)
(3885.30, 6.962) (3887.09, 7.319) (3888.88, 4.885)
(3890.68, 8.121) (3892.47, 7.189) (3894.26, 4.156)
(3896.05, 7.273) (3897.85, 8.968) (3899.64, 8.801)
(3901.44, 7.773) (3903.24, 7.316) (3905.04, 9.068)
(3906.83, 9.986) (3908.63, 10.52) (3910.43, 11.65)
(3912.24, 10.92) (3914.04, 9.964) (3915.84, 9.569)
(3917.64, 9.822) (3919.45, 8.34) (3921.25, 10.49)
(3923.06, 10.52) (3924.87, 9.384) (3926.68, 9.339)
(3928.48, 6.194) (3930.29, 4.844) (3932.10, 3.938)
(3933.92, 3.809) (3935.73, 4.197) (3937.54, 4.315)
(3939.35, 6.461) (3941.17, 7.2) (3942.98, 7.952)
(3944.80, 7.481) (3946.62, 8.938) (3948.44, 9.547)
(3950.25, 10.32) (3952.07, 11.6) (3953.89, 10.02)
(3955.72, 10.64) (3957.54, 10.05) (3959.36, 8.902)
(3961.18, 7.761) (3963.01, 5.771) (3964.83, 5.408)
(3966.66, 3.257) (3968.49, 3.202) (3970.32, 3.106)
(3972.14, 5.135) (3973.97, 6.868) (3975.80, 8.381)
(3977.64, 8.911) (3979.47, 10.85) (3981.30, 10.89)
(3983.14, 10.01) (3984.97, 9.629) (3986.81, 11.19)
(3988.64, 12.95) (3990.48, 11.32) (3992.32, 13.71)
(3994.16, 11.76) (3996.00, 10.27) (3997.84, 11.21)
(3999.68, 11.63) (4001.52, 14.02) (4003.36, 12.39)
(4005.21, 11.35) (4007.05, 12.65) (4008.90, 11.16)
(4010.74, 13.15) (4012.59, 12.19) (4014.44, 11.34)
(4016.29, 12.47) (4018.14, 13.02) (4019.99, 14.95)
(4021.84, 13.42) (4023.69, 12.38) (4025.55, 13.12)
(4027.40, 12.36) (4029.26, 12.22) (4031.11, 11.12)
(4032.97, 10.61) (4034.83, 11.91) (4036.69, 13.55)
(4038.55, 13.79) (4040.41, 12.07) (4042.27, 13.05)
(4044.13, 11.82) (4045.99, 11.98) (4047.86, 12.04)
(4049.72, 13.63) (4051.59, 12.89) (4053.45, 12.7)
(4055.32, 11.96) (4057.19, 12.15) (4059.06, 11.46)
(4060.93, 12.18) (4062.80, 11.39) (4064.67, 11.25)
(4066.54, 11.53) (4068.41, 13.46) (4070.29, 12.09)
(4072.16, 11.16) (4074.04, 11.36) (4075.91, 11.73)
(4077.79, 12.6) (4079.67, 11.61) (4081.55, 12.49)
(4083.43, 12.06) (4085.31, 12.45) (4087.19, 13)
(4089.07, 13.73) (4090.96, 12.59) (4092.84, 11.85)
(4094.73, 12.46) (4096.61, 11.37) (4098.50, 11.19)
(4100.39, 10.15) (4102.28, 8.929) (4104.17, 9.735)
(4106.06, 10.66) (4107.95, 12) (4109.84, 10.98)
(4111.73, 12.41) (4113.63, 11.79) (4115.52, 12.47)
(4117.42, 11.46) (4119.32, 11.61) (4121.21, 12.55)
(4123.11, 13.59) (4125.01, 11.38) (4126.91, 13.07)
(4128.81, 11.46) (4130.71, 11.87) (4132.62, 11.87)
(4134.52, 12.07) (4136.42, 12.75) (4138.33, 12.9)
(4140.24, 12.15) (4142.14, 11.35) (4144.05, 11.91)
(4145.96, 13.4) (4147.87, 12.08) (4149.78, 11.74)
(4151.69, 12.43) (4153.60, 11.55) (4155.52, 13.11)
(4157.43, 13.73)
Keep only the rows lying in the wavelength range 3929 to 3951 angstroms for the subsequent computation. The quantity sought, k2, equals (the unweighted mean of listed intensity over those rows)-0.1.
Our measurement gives 6.5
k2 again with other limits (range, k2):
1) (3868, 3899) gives 7.5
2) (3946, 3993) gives 8.7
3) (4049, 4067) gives 12.0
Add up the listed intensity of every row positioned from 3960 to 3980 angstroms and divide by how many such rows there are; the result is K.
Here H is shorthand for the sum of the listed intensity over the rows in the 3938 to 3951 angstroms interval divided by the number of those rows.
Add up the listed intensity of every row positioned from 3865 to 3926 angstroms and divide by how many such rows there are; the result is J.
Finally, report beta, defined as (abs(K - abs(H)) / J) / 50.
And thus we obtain 0.005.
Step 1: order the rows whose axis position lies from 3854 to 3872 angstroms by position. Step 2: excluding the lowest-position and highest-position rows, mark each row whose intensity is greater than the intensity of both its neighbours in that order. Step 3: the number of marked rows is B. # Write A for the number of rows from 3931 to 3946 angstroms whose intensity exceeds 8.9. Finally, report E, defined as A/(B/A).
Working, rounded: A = 0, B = 3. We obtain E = 0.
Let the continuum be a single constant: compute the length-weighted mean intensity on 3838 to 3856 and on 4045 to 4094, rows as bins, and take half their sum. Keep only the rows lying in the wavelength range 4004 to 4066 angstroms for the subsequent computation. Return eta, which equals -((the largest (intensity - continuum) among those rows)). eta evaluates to -5.0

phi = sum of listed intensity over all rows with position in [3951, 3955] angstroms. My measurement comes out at 22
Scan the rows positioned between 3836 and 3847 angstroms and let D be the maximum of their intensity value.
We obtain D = 8.843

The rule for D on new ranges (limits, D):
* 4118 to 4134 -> 13.59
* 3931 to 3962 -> 11.6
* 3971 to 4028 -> 14.95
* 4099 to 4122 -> 12.55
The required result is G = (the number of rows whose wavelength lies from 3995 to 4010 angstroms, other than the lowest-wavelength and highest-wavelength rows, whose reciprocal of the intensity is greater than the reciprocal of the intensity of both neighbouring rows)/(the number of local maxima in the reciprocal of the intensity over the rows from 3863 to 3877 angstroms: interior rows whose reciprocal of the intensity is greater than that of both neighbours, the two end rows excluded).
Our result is 0.5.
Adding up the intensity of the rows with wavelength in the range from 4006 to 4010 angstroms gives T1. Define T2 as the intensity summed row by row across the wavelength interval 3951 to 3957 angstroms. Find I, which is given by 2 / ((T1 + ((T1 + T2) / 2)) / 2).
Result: 0.077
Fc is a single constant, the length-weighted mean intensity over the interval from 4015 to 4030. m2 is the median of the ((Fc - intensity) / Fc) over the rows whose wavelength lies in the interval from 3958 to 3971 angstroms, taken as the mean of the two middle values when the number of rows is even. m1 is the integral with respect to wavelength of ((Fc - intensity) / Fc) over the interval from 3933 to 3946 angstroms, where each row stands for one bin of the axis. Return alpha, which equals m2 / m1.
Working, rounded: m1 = 7.0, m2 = 0.58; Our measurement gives 0.08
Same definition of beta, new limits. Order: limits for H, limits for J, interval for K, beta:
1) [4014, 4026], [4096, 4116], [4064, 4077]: 0.002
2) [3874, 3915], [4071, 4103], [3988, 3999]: 0.006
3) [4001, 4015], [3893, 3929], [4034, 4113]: 0.001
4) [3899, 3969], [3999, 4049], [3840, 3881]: 0.000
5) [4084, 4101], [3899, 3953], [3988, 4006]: 0.000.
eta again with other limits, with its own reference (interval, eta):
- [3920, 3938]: -0.5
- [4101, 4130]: -3.6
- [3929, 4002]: -4.0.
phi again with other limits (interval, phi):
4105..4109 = 23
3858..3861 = 15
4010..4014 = 25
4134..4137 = 25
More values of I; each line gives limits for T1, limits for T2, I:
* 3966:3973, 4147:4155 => 0.087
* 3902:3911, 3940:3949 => 0.043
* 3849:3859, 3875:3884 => 0.042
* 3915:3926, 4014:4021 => 0.035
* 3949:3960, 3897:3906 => 0.035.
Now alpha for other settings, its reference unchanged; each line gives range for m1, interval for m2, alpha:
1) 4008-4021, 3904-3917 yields 0.67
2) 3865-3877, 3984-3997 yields 0.03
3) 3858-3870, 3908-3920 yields 0.06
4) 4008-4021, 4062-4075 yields 0.36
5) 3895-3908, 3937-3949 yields 0.09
